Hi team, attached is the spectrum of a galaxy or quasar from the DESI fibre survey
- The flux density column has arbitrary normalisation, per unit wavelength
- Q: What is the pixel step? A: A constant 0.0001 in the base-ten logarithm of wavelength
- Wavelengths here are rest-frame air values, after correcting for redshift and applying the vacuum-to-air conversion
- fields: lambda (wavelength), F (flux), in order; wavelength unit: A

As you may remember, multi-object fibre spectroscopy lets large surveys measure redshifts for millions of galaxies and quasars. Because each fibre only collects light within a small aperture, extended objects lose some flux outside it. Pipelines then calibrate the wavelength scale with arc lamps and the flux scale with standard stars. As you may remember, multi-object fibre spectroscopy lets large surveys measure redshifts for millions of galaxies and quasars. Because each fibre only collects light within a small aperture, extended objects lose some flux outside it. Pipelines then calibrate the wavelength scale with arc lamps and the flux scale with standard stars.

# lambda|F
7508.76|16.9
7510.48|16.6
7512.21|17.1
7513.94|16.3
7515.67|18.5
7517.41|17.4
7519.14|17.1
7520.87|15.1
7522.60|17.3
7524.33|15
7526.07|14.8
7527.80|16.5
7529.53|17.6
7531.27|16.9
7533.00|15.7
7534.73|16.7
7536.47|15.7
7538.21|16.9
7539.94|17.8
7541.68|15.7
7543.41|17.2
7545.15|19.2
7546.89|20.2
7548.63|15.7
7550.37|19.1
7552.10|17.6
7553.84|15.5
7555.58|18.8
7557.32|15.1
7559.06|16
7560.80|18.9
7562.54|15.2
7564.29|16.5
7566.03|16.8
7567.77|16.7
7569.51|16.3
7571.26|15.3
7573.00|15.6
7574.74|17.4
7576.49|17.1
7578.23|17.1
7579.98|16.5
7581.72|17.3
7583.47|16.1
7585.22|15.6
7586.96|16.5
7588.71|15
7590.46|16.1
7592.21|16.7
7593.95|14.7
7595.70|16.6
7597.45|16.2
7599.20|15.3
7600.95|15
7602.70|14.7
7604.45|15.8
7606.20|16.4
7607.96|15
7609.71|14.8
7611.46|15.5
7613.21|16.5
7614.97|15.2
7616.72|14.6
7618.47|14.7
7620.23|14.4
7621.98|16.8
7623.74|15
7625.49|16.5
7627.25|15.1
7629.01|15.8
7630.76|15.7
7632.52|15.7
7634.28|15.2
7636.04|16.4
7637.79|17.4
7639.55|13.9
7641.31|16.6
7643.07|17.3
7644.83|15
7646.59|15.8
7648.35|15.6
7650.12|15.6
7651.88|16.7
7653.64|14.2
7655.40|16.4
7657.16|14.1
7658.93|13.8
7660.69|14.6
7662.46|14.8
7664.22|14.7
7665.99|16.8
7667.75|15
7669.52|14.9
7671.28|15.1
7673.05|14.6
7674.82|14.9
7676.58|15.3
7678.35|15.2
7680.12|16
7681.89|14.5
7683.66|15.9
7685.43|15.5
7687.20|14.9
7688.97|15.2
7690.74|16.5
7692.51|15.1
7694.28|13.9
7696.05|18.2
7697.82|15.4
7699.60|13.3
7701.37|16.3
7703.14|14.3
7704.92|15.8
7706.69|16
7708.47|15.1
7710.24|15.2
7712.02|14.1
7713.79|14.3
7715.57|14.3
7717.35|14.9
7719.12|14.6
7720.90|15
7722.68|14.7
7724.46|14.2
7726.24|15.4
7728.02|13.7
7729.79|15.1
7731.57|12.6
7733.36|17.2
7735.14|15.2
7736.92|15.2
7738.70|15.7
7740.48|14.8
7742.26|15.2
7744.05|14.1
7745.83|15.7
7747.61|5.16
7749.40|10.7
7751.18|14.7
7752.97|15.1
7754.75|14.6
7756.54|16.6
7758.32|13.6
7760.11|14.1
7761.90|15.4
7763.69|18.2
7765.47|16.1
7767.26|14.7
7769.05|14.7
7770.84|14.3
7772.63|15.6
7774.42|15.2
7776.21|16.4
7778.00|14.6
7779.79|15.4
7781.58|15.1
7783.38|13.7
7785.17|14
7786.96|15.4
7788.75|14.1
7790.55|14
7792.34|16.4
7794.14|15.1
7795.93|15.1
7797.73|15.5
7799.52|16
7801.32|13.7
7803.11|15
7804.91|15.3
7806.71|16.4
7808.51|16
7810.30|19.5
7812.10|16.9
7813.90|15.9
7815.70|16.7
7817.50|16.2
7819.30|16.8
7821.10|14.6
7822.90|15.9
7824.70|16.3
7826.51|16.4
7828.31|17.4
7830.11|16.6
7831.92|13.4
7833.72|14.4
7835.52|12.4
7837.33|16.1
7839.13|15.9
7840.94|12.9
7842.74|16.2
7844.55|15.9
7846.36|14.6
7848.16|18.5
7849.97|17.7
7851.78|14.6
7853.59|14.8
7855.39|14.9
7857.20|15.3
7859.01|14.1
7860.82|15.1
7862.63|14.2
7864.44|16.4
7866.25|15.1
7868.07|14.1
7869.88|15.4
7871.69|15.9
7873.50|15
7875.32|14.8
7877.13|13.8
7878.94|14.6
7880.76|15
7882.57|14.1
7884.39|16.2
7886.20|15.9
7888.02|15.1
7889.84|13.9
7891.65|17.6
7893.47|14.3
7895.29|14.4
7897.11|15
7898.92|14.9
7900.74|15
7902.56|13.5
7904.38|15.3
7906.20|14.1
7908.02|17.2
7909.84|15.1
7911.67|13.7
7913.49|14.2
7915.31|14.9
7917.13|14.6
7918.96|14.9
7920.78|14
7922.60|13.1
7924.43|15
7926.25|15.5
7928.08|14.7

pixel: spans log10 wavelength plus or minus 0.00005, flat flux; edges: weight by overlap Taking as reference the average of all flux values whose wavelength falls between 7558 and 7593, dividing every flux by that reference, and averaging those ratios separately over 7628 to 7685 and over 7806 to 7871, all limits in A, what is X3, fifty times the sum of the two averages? 95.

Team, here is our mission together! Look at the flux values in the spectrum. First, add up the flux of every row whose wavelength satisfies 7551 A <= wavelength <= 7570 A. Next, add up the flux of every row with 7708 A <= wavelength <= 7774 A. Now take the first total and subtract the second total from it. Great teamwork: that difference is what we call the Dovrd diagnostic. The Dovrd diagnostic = -356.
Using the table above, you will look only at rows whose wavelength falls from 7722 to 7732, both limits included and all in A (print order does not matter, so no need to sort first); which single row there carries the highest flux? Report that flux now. 15.4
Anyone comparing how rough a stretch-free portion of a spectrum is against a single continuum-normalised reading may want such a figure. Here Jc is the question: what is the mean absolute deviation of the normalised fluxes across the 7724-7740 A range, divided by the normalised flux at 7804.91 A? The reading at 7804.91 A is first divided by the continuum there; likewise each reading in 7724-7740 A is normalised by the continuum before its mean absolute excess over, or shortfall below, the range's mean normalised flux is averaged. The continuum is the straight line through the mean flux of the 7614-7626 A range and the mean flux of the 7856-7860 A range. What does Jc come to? 0.062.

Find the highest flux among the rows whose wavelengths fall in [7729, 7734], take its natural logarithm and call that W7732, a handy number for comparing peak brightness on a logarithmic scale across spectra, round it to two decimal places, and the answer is 2.84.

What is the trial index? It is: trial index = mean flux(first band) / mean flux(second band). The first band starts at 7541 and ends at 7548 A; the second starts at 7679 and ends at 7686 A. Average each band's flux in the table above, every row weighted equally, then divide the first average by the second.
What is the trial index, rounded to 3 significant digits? 1.17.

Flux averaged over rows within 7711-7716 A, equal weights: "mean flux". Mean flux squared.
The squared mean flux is 203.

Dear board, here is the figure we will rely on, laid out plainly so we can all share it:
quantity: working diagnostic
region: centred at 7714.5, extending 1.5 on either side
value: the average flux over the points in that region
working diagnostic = 14.3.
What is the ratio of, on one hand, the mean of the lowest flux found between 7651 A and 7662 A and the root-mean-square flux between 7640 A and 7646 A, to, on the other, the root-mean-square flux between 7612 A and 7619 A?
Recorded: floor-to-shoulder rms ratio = 0.99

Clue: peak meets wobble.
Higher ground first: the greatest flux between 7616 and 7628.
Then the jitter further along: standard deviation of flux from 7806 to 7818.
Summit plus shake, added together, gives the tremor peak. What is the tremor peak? 18.0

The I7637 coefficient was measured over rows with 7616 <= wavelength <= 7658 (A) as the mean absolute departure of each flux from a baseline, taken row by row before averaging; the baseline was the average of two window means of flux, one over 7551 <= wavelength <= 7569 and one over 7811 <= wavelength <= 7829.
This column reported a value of 1.1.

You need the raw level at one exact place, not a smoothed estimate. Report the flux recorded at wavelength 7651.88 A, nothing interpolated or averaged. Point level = 16.7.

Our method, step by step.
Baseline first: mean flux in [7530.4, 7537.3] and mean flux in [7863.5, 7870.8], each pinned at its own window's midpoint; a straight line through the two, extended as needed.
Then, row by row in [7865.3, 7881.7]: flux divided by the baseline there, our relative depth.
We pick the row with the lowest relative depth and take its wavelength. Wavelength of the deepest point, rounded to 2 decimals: 7877.13 A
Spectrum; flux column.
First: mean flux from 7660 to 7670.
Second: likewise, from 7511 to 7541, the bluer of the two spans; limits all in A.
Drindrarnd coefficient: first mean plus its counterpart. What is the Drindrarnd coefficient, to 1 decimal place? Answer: 31.7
